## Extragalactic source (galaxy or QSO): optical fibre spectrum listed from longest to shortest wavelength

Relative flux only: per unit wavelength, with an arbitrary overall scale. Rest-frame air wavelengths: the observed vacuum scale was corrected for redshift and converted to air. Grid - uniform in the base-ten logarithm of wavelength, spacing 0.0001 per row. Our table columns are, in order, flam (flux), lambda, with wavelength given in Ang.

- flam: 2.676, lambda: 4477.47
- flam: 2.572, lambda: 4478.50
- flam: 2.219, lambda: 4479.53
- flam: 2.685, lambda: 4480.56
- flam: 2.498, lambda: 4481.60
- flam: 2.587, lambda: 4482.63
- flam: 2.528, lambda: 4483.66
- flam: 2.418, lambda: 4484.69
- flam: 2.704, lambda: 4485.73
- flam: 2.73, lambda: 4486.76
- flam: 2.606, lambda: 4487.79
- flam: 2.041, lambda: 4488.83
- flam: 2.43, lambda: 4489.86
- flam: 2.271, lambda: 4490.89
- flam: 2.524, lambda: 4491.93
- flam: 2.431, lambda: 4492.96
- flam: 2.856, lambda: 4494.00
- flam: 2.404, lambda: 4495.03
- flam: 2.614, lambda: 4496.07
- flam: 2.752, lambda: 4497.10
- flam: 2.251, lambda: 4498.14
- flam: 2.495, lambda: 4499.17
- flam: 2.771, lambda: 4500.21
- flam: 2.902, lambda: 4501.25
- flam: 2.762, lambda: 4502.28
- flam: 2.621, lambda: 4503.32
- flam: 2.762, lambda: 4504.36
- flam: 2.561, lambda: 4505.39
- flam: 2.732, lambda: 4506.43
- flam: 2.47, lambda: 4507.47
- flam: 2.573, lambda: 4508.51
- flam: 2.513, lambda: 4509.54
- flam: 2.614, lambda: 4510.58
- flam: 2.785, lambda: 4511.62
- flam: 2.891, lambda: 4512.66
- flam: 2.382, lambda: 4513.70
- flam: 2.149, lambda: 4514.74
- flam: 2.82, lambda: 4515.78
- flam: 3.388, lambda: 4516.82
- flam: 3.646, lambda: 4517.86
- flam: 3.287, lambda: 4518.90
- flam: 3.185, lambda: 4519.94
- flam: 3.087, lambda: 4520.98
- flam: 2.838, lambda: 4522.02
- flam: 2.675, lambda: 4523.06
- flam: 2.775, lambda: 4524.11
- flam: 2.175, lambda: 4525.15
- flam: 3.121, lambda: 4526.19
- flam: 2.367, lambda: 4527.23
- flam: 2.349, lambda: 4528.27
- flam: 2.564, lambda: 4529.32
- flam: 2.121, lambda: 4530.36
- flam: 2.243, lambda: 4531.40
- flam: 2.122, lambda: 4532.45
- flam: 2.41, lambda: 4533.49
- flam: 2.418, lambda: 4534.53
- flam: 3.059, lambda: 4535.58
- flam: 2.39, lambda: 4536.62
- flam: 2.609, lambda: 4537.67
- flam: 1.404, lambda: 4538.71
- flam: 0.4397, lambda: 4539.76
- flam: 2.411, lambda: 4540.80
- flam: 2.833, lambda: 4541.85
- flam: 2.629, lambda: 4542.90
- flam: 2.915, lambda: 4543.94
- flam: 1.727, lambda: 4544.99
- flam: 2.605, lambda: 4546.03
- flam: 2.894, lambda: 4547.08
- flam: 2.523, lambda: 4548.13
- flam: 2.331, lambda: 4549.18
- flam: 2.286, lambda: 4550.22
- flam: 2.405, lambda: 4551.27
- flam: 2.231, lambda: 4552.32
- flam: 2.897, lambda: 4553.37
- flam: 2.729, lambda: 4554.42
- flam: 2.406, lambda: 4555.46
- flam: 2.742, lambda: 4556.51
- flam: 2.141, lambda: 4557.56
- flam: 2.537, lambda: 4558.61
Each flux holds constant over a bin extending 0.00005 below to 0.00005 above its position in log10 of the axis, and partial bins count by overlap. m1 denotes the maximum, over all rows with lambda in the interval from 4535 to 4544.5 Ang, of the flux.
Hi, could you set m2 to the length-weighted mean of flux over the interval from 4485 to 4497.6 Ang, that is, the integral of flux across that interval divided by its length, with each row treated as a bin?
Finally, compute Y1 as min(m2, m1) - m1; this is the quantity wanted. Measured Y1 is -0.53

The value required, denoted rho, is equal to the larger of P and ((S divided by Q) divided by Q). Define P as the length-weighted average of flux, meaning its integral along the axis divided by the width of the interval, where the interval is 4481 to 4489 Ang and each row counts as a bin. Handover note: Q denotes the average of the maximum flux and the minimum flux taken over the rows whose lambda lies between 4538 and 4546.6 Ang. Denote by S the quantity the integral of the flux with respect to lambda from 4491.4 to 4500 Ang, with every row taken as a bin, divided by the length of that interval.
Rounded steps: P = 2.53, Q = 1.7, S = 2.55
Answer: 2.53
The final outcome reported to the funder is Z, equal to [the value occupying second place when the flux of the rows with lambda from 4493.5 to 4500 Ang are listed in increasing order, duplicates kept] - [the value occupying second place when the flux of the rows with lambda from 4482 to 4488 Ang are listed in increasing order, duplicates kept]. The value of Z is -0.1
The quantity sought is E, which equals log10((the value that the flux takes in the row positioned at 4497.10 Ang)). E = 0.44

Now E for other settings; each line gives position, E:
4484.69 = 0.38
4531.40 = 0.35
